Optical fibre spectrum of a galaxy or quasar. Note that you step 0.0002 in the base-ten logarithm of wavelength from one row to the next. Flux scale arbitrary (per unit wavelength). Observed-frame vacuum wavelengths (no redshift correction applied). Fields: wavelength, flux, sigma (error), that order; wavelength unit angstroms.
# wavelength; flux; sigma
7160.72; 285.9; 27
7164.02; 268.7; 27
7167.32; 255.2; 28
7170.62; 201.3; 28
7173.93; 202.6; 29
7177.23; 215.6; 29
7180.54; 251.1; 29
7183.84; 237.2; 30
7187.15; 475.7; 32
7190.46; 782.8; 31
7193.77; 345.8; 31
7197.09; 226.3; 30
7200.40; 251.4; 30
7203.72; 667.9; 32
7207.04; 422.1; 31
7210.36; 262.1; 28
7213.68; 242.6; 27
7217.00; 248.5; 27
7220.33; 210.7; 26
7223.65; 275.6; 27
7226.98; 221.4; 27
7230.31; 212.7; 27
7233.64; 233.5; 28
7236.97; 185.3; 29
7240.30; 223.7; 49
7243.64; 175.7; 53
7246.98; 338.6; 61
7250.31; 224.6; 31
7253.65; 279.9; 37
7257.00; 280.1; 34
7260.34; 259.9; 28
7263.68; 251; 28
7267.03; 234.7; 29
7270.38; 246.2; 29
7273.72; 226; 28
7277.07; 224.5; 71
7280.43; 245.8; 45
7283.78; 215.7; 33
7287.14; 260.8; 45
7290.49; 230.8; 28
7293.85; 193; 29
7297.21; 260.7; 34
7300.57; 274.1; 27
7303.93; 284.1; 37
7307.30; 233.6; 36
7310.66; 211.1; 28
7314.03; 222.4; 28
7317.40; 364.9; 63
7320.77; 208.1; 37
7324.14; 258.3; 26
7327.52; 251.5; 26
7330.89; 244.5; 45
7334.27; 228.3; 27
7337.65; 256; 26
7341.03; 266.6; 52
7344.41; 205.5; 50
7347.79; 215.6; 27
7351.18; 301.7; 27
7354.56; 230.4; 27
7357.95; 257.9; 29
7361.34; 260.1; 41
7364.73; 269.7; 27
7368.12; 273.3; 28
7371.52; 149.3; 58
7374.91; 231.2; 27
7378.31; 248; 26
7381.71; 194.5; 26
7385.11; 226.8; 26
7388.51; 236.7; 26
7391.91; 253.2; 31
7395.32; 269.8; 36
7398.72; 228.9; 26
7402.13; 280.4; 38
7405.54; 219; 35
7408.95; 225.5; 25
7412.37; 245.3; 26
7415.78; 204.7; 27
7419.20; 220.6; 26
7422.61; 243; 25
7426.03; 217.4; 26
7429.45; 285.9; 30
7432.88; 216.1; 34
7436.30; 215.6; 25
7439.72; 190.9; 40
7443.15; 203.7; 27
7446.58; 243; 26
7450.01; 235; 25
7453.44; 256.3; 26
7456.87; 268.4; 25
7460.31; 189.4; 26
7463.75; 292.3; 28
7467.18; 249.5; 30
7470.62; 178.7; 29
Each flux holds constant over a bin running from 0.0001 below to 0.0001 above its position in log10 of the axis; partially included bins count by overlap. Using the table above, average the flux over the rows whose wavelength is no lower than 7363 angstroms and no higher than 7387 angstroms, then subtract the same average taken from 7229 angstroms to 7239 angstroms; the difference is 17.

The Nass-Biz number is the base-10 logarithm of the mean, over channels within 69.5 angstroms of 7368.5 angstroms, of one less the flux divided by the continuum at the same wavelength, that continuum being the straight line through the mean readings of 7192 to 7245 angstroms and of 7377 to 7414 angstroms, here -2.0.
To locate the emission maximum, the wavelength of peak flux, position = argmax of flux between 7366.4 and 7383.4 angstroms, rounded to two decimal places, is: 7368.12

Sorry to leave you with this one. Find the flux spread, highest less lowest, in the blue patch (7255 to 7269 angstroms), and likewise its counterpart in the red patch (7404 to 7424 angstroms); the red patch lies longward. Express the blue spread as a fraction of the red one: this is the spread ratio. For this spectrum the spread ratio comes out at 1.1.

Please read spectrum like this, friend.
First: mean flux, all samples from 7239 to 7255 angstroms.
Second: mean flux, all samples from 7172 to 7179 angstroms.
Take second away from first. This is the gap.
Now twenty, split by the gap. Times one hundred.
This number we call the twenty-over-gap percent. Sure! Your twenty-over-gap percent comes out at 51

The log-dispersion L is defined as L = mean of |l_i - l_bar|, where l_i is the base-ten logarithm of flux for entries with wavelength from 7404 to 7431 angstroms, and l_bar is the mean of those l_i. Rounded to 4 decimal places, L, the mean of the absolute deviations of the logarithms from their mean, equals 0.0344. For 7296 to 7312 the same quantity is 0.0429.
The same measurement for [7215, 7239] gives 0.0417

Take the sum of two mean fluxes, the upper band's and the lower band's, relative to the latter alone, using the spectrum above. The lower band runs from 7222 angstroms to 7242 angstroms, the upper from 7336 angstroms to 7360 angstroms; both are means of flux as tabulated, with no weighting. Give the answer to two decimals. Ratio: 2.10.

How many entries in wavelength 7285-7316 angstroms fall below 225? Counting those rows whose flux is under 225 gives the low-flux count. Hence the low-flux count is 3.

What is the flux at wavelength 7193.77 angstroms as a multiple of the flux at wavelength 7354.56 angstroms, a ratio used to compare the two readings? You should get 1.50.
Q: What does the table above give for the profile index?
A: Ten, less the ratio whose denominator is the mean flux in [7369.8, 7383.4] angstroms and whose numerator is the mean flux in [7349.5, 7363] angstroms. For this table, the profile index 8.72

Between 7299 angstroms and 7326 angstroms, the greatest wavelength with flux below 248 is 7320.77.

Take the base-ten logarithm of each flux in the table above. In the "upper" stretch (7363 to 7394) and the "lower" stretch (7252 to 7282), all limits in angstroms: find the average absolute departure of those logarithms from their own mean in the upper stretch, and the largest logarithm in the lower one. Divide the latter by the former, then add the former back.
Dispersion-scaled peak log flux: 43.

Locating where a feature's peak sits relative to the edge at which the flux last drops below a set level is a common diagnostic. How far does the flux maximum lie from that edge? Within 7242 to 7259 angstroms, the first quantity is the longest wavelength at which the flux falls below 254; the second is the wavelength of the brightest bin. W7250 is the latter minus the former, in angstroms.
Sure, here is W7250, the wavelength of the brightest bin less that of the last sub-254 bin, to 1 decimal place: -3.3 angstroms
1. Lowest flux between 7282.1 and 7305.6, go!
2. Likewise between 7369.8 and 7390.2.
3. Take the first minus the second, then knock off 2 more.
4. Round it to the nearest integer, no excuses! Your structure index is 42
